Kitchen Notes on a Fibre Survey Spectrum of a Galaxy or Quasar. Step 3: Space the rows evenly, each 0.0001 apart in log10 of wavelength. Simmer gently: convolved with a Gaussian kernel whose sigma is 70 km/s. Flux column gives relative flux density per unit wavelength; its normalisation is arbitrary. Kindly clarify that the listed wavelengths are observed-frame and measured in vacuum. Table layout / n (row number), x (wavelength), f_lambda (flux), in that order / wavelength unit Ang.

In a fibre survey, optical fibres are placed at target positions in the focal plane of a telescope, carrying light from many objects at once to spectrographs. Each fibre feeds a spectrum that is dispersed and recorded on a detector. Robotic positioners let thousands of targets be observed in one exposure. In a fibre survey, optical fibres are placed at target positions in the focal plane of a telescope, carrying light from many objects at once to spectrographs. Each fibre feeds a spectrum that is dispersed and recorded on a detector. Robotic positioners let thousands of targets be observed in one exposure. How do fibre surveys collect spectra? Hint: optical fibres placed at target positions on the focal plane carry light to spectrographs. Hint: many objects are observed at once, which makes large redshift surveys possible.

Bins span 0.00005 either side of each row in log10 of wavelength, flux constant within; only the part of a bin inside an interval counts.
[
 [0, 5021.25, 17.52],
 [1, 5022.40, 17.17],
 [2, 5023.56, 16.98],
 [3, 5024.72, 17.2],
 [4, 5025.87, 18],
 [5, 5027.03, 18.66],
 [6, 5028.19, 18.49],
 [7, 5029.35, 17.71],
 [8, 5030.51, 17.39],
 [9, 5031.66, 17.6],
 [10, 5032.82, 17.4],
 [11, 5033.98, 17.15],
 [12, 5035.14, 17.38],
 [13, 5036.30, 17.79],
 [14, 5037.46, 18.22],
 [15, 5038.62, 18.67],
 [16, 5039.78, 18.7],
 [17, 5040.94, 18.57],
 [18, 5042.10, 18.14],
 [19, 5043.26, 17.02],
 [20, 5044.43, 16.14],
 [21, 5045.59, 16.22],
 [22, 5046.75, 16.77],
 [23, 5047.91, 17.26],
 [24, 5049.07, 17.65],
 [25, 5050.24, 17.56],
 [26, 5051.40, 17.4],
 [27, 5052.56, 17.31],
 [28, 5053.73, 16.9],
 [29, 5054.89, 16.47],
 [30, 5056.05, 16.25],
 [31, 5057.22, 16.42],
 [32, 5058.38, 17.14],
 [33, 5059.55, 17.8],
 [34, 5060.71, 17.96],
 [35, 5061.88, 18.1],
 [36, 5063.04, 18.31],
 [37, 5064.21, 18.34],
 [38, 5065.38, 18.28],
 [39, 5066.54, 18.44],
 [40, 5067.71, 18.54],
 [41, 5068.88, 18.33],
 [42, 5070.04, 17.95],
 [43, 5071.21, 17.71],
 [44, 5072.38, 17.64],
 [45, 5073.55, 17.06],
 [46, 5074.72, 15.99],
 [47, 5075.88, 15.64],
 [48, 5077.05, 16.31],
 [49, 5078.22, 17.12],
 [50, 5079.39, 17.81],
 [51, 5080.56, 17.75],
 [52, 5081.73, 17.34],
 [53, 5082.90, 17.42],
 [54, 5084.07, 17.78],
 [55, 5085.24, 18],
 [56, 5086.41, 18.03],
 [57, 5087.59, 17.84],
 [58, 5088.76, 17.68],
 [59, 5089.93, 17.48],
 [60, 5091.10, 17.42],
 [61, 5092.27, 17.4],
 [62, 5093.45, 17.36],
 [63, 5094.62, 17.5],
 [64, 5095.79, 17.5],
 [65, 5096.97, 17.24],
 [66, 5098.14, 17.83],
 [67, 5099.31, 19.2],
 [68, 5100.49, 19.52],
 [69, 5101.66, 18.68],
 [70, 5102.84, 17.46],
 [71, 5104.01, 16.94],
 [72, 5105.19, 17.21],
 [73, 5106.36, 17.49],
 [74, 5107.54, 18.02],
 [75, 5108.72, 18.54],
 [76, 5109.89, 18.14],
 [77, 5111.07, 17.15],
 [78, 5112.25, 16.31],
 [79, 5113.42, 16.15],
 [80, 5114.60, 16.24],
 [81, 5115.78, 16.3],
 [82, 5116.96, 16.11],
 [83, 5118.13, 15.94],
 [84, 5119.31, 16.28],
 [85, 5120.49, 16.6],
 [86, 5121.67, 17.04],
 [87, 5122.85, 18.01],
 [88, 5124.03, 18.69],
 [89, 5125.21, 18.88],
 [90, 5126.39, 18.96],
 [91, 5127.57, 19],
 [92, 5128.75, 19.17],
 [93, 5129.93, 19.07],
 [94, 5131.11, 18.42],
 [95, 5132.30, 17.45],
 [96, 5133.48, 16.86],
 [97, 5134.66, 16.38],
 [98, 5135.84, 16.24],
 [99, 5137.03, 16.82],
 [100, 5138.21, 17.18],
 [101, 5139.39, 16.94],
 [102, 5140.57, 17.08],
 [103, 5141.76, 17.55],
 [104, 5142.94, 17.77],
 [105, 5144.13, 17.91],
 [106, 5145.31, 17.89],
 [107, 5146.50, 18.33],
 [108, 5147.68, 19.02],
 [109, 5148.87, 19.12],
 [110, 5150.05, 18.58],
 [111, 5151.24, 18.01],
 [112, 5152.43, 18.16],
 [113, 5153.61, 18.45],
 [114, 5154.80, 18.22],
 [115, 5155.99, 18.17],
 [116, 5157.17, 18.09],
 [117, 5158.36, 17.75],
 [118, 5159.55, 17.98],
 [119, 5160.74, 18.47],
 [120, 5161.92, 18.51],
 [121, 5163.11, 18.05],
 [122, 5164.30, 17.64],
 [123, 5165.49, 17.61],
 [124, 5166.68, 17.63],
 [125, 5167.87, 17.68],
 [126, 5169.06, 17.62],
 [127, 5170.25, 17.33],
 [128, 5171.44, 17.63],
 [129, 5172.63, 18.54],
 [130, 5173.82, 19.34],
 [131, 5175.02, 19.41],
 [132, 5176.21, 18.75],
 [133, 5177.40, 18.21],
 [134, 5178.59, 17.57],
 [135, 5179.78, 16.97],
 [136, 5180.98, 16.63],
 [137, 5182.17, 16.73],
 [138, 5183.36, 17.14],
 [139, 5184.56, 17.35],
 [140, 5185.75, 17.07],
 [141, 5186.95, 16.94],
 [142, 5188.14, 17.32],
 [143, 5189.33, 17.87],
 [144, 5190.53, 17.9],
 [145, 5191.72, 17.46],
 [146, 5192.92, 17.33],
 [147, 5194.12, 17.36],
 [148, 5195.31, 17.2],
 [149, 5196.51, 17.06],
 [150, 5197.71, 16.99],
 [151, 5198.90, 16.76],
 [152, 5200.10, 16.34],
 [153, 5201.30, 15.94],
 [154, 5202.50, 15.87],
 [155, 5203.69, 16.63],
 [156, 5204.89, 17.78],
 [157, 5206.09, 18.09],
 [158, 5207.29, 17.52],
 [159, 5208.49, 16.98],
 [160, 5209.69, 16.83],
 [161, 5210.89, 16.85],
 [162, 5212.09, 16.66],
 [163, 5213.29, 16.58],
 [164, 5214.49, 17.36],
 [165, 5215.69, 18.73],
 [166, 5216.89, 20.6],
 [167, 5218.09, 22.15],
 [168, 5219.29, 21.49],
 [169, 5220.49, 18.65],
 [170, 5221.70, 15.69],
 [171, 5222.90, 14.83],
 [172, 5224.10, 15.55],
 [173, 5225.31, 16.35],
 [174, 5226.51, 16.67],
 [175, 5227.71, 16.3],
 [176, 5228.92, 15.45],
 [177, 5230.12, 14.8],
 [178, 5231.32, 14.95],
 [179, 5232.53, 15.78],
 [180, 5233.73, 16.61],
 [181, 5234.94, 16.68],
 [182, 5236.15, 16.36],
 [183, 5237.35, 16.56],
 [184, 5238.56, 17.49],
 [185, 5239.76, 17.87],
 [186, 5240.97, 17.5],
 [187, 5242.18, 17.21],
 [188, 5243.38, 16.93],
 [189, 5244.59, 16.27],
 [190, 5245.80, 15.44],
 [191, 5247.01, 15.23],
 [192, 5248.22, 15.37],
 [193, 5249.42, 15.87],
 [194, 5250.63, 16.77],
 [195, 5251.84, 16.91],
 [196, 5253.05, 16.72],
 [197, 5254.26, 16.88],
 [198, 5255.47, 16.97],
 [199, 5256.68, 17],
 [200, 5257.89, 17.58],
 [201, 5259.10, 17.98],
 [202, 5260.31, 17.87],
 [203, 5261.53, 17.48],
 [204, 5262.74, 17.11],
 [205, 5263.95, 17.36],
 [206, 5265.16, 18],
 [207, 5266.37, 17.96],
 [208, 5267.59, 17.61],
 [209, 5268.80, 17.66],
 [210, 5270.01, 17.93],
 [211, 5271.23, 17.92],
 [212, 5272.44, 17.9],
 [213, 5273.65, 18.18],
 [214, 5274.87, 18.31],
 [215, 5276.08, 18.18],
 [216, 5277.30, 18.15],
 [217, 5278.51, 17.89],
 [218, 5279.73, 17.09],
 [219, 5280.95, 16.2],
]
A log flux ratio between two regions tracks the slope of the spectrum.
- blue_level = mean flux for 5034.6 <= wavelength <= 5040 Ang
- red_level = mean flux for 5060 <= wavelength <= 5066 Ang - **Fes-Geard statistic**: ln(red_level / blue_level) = 0.00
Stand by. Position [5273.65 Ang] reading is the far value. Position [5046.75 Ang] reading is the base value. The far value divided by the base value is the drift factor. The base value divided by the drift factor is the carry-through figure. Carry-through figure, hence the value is 15.5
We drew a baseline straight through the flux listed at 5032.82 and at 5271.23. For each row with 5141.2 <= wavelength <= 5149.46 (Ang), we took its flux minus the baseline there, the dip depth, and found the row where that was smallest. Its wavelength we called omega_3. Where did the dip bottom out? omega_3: 5141.76 Ang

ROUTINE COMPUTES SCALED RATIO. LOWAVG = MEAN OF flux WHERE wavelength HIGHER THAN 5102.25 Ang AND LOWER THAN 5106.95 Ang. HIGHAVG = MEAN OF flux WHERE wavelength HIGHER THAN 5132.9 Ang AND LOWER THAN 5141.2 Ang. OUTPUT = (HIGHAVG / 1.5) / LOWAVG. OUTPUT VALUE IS 0.65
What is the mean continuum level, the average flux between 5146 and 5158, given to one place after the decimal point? 18.4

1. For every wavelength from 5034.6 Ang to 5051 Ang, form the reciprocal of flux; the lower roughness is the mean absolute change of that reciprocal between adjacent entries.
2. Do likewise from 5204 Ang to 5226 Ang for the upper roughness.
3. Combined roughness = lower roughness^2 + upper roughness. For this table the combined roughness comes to 0.0029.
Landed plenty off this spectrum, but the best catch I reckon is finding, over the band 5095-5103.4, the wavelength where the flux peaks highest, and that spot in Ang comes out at 5100.49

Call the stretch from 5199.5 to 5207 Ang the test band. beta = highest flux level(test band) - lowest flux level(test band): 2.22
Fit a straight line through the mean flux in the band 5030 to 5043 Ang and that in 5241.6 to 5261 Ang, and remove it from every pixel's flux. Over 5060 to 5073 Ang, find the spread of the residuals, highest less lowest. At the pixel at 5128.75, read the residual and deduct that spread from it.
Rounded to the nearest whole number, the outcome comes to 1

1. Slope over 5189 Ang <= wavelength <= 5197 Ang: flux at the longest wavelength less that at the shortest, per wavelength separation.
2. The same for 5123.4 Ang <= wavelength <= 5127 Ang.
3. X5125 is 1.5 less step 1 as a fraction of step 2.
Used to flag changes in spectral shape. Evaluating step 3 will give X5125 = 2.5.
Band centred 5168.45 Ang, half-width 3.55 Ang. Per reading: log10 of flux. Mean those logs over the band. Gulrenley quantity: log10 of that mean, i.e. 0.0952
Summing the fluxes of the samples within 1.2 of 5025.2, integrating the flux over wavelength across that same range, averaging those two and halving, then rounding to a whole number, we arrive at 19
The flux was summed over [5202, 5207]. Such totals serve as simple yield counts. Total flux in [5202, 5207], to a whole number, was 68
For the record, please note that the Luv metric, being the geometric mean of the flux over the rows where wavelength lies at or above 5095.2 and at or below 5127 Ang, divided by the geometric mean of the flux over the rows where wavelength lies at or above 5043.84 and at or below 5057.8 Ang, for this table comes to 1.04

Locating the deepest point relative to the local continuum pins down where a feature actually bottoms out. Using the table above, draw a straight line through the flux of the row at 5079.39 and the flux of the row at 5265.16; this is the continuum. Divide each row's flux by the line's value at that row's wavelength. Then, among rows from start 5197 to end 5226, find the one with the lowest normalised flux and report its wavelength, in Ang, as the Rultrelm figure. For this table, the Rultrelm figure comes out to 5222.90 Ang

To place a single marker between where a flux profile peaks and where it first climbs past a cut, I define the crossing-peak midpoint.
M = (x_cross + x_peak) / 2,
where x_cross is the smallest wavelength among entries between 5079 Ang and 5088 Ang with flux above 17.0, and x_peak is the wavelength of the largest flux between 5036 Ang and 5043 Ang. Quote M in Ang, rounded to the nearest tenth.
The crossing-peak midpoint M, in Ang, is 5059.6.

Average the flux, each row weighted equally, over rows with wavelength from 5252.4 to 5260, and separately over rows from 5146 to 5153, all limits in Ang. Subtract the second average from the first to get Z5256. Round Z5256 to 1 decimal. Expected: -1.3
